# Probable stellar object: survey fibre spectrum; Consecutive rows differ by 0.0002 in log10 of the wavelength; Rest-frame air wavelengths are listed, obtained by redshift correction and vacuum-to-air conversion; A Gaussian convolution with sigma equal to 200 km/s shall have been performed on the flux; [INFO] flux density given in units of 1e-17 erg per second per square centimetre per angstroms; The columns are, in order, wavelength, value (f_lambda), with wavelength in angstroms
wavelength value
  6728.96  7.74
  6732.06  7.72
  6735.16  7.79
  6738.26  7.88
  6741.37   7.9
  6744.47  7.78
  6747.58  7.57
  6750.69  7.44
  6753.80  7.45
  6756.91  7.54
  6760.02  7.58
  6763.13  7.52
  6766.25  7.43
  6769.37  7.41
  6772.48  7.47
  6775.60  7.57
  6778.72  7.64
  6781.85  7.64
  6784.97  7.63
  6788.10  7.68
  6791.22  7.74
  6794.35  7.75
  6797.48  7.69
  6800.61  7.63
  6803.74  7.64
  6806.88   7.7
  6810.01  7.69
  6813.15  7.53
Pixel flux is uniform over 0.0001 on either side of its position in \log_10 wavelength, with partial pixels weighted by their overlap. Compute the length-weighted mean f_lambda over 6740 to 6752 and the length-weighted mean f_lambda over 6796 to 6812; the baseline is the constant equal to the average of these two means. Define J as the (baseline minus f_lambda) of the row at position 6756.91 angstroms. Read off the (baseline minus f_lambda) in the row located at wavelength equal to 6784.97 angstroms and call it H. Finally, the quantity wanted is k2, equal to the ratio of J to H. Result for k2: 3.3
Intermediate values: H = 0.04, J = 0.13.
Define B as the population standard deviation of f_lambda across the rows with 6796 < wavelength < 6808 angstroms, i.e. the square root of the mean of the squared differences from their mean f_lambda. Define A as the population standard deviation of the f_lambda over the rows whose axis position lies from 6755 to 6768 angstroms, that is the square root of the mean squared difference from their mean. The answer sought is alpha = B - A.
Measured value -0.02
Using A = 0.055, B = 0.030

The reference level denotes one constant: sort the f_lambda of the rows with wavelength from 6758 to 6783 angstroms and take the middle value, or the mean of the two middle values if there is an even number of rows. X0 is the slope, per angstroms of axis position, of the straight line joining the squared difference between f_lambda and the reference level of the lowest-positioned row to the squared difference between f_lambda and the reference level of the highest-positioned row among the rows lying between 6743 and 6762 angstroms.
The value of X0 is -0.0035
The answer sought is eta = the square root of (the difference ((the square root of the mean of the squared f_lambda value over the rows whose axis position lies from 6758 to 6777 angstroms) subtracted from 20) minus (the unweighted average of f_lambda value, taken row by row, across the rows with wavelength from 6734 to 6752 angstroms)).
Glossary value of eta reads 2.19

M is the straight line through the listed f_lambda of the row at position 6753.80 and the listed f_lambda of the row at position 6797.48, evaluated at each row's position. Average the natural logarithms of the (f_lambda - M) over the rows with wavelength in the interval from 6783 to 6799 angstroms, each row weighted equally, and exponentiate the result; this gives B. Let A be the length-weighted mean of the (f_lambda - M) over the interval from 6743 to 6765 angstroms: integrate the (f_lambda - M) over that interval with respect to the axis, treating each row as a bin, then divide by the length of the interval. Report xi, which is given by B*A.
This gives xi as 0.0000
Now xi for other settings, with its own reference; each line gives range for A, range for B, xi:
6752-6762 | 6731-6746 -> 0.0238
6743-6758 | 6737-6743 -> 0.0636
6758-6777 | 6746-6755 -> 0.0000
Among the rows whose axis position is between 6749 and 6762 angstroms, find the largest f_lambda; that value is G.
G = 7.58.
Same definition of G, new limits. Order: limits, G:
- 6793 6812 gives 7.75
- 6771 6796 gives 7.75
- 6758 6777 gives 7.58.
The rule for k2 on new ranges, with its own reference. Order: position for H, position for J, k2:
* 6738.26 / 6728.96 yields 0.3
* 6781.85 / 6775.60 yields 3.3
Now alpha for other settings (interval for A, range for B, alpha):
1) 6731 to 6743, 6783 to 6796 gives -0.02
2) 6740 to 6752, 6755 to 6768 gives -0.12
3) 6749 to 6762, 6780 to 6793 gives -0.02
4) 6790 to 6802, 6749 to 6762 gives 0.01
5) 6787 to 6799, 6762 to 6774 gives 0.01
